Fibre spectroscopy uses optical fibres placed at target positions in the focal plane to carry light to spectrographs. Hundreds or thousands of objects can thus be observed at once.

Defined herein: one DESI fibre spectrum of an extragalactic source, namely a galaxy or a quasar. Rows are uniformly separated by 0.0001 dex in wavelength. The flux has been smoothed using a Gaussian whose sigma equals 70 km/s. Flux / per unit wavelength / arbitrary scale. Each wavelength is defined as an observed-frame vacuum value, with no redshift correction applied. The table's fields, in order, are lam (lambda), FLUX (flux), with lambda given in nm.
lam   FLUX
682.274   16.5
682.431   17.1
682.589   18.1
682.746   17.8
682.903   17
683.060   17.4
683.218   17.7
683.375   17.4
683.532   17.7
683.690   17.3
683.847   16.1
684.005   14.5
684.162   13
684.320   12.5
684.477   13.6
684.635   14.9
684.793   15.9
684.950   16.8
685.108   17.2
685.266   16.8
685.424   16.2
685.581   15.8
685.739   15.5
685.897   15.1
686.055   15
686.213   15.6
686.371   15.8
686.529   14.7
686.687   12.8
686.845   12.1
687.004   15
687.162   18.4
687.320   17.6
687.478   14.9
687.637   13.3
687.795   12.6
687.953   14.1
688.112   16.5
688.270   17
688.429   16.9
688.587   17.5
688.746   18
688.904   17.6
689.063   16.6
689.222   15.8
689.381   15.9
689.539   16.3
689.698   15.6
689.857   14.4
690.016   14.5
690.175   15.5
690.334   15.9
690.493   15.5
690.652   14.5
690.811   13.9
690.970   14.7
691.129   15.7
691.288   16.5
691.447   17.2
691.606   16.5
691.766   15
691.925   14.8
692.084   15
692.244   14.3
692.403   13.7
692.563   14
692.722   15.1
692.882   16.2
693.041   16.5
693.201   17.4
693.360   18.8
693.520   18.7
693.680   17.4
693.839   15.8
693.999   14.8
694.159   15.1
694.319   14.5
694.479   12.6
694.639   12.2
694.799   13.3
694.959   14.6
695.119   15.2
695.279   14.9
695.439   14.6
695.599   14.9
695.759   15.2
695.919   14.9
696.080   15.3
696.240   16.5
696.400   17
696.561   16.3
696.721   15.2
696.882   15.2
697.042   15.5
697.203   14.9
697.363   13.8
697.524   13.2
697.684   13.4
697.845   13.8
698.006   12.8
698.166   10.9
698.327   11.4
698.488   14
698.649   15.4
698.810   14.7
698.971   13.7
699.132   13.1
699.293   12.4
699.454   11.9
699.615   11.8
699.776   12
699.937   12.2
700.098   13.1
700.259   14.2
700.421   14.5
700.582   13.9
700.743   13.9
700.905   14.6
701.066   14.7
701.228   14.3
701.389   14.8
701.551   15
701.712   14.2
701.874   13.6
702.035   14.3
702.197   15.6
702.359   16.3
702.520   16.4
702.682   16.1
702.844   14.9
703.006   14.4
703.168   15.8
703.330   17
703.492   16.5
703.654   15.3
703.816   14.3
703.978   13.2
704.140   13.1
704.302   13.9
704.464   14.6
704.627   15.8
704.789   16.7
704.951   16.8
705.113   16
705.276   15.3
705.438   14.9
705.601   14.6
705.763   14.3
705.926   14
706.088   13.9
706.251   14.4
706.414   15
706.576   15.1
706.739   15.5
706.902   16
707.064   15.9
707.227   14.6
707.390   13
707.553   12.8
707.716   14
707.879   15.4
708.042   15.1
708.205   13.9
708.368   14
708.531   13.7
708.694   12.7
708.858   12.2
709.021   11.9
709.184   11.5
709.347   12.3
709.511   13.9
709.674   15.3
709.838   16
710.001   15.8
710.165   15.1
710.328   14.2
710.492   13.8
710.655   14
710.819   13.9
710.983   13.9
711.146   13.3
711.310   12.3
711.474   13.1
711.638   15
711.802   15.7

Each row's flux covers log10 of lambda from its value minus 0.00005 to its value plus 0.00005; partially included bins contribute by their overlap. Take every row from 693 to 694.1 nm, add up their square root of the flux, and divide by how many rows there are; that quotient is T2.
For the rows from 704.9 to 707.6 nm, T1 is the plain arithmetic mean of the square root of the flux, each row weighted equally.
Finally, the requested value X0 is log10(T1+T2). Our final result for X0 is 0.902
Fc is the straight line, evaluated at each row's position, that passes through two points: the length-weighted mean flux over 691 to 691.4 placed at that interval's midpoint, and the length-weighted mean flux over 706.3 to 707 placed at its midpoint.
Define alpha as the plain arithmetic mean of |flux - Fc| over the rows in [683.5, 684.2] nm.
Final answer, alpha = 1.54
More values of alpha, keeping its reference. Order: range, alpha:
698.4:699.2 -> 1.53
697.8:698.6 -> 3.16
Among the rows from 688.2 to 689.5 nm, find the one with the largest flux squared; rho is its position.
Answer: 688.746 nm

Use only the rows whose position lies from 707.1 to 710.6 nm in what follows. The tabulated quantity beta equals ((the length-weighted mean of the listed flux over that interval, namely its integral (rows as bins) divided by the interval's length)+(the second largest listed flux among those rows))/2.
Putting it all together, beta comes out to 14.8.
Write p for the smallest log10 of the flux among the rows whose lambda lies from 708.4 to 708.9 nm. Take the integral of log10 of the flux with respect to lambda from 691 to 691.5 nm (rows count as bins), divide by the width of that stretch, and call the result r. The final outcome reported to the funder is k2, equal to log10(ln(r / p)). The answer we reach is -1.0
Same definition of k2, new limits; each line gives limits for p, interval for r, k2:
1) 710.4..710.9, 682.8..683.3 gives -1.1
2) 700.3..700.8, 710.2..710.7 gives -2.2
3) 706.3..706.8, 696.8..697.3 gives -2.4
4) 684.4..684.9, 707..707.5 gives -1.7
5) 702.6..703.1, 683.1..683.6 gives -1.1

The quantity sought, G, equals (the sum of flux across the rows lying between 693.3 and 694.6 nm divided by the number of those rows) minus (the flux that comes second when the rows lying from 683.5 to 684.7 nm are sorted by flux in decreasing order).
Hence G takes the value -1.3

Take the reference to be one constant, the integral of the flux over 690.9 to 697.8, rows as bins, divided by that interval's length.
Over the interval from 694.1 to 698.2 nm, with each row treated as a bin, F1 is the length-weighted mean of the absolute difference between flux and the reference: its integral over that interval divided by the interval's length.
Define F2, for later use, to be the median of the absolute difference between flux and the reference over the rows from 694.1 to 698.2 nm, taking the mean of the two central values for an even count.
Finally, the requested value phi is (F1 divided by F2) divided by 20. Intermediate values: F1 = 1.1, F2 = 0.7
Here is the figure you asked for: 0.078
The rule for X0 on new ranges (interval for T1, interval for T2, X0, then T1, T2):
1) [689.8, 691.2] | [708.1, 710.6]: 0.879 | 3.87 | 3.70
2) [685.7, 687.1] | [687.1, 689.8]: 0.894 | 3.82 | 4.01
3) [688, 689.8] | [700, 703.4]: 0.900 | 4.09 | 3.85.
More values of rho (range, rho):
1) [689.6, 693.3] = 693.201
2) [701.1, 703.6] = 703.330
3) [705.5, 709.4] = 706.902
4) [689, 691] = 689.063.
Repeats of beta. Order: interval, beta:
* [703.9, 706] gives 15.8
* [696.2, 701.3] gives 15.2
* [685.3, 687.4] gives 16.5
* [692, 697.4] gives 17.0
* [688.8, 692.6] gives 16.3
